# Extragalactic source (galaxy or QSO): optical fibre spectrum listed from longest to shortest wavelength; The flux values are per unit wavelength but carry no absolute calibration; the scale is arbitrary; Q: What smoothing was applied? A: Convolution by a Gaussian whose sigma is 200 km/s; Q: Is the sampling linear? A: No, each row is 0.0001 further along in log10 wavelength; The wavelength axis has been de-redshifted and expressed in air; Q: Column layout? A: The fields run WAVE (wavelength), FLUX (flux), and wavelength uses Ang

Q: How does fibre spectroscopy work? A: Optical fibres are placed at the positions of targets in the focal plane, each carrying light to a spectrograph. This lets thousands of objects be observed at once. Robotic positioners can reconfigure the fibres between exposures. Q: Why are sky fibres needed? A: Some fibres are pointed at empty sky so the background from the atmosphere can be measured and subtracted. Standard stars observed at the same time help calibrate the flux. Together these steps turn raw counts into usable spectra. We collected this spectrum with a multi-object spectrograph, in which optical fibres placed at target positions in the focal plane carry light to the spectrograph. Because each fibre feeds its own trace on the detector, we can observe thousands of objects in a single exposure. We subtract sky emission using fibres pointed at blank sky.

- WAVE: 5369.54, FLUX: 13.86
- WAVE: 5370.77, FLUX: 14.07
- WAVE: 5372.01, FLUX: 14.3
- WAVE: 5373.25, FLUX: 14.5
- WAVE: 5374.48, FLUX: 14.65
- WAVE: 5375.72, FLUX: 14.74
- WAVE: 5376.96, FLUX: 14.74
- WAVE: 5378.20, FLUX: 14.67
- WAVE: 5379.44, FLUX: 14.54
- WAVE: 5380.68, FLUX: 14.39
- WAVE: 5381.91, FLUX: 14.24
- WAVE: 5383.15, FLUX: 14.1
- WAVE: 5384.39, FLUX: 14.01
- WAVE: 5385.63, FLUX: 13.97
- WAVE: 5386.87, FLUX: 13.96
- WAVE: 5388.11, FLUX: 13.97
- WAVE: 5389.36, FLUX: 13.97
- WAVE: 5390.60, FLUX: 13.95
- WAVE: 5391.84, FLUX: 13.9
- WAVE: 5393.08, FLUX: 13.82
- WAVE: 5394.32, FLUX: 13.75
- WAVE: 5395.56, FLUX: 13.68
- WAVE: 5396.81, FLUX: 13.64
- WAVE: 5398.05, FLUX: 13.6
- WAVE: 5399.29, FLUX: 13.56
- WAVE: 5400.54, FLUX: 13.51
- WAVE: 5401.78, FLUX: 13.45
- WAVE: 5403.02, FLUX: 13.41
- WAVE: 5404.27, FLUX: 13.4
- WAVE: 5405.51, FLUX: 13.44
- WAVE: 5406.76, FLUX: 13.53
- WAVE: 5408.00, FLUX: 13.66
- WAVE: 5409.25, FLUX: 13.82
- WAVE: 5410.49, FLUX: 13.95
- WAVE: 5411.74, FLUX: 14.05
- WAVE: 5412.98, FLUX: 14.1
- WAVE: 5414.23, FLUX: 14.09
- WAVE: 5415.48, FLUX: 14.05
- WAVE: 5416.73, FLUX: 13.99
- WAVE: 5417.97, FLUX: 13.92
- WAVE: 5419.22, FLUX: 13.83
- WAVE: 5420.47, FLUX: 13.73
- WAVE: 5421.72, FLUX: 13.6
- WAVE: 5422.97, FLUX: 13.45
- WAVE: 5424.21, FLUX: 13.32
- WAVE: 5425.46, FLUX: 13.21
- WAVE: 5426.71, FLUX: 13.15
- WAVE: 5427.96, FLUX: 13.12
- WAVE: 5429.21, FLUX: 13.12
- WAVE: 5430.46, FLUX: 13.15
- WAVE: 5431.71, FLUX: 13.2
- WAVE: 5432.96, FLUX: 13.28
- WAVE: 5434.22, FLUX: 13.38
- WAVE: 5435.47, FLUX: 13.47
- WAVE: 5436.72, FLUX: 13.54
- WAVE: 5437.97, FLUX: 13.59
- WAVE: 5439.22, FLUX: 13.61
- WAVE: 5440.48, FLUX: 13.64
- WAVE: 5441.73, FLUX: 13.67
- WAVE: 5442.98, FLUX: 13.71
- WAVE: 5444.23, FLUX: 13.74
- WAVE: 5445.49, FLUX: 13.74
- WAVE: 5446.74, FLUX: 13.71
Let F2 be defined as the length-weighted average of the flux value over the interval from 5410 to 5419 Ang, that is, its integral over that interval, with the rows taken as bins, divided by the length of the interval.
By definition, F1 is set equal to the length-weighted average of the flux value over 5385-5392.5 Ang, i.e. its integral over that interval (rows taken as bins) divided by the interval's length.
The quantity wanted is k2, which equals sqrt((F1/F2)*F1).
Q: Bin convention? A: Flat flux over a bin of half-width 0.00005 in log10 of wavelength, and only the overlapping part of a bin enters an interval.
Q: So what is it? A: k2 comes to 3.73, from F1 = 13.9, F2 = 14.0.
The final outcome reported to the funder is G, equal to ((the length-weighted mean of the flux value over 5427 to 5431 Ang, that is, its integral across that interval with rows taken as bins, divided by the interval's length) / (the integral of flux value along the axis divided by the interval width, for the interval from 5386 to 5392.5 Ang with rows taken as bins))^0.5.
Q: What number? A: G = 0.97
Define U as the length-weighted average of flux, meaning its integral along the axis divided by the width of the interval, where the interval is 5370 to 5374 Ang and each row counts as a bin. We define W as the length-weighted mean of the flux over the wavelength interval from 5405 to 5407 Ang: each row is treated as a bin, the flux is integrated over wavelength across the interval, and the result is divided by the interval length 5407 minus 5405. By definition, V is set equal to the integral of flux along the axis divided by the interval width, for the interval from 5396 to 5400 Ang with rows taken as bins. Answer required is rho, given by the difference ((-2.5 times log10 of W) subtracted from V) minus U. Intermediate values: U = 14.3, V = 13.6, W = 13.4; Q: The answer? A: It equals 2.08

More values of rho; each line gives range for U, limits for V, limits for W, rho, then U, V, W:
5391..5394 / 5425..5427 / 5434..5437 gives 2.12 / 13.9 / 13.2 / 13.5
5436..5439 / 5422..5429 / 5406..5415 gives 2.53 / 13.6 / 13.3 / 13.9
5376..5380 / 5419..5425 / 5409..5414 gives 1.79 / 14.6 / 13.6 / 14.0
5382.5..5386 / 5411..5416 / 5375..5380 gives 2.94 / 14.0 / 14.1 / 14.7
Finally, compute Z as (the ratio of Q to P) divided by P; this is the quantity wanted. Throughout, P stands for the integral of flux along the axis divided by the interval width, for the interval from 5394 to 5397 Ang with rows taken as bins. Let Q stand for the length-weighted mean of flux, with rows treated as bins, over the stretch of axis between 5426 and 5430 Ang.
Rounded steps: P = 13.7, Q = 13.1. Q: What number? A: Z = 0.070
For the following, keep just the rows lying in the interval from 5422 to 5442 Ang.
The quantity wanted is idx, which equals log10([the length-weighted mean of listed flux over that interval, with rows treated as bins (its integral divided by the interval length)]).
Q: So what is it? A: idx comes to 1.13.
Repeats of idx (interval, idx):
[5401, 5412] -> 1.13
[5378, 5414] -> 1.14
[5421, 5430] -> 1.12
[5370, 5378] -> 1.16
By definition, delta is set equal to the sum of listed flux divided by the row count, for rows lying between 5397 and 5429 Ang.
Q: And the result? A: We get 13.6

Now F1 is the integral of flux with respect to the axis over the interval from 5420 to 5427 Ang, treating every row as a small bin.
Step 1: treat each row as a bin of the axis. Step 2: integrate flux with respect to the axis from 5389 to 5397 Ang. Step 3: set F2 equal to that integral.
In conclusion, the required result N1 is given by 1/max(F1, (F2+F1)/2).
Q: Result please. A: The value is 0.010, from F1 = 94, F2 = 111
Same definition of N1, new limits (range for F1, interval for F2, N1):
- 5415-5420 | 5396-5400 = 0.014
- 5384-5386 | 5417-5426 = 0.013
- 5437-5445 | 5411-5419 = 0.009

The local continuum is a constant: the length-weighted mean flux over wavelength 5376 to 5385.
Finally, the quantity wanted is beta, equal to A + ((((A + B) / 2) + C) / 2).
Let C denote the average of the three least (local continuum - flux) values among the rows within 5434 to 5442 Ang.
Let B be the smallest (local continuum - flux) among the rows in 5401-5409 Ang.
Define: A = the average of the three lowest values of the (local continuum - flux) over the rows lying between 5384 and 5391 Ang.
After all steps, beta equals 1.09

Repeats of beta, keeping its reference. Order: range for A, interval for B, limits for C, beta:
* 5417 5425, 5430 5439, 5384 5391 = 1.13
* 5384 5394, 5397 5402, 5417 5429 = 1.01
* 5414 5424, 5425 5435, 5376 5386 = 0.58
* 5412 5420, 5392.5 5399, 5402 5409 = 0.97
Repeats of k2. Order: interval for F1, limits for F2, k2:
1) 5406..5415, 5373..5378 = 3.62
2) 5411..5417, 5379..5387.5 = 3.73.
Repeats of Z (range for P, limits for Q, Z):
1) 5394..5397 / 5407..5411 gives 0.074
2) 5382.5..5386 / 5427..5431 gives 0.067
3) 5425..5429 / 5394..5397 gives 0.079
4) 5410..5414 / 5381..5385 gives 0.072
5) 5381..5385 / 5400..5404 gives 0.067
